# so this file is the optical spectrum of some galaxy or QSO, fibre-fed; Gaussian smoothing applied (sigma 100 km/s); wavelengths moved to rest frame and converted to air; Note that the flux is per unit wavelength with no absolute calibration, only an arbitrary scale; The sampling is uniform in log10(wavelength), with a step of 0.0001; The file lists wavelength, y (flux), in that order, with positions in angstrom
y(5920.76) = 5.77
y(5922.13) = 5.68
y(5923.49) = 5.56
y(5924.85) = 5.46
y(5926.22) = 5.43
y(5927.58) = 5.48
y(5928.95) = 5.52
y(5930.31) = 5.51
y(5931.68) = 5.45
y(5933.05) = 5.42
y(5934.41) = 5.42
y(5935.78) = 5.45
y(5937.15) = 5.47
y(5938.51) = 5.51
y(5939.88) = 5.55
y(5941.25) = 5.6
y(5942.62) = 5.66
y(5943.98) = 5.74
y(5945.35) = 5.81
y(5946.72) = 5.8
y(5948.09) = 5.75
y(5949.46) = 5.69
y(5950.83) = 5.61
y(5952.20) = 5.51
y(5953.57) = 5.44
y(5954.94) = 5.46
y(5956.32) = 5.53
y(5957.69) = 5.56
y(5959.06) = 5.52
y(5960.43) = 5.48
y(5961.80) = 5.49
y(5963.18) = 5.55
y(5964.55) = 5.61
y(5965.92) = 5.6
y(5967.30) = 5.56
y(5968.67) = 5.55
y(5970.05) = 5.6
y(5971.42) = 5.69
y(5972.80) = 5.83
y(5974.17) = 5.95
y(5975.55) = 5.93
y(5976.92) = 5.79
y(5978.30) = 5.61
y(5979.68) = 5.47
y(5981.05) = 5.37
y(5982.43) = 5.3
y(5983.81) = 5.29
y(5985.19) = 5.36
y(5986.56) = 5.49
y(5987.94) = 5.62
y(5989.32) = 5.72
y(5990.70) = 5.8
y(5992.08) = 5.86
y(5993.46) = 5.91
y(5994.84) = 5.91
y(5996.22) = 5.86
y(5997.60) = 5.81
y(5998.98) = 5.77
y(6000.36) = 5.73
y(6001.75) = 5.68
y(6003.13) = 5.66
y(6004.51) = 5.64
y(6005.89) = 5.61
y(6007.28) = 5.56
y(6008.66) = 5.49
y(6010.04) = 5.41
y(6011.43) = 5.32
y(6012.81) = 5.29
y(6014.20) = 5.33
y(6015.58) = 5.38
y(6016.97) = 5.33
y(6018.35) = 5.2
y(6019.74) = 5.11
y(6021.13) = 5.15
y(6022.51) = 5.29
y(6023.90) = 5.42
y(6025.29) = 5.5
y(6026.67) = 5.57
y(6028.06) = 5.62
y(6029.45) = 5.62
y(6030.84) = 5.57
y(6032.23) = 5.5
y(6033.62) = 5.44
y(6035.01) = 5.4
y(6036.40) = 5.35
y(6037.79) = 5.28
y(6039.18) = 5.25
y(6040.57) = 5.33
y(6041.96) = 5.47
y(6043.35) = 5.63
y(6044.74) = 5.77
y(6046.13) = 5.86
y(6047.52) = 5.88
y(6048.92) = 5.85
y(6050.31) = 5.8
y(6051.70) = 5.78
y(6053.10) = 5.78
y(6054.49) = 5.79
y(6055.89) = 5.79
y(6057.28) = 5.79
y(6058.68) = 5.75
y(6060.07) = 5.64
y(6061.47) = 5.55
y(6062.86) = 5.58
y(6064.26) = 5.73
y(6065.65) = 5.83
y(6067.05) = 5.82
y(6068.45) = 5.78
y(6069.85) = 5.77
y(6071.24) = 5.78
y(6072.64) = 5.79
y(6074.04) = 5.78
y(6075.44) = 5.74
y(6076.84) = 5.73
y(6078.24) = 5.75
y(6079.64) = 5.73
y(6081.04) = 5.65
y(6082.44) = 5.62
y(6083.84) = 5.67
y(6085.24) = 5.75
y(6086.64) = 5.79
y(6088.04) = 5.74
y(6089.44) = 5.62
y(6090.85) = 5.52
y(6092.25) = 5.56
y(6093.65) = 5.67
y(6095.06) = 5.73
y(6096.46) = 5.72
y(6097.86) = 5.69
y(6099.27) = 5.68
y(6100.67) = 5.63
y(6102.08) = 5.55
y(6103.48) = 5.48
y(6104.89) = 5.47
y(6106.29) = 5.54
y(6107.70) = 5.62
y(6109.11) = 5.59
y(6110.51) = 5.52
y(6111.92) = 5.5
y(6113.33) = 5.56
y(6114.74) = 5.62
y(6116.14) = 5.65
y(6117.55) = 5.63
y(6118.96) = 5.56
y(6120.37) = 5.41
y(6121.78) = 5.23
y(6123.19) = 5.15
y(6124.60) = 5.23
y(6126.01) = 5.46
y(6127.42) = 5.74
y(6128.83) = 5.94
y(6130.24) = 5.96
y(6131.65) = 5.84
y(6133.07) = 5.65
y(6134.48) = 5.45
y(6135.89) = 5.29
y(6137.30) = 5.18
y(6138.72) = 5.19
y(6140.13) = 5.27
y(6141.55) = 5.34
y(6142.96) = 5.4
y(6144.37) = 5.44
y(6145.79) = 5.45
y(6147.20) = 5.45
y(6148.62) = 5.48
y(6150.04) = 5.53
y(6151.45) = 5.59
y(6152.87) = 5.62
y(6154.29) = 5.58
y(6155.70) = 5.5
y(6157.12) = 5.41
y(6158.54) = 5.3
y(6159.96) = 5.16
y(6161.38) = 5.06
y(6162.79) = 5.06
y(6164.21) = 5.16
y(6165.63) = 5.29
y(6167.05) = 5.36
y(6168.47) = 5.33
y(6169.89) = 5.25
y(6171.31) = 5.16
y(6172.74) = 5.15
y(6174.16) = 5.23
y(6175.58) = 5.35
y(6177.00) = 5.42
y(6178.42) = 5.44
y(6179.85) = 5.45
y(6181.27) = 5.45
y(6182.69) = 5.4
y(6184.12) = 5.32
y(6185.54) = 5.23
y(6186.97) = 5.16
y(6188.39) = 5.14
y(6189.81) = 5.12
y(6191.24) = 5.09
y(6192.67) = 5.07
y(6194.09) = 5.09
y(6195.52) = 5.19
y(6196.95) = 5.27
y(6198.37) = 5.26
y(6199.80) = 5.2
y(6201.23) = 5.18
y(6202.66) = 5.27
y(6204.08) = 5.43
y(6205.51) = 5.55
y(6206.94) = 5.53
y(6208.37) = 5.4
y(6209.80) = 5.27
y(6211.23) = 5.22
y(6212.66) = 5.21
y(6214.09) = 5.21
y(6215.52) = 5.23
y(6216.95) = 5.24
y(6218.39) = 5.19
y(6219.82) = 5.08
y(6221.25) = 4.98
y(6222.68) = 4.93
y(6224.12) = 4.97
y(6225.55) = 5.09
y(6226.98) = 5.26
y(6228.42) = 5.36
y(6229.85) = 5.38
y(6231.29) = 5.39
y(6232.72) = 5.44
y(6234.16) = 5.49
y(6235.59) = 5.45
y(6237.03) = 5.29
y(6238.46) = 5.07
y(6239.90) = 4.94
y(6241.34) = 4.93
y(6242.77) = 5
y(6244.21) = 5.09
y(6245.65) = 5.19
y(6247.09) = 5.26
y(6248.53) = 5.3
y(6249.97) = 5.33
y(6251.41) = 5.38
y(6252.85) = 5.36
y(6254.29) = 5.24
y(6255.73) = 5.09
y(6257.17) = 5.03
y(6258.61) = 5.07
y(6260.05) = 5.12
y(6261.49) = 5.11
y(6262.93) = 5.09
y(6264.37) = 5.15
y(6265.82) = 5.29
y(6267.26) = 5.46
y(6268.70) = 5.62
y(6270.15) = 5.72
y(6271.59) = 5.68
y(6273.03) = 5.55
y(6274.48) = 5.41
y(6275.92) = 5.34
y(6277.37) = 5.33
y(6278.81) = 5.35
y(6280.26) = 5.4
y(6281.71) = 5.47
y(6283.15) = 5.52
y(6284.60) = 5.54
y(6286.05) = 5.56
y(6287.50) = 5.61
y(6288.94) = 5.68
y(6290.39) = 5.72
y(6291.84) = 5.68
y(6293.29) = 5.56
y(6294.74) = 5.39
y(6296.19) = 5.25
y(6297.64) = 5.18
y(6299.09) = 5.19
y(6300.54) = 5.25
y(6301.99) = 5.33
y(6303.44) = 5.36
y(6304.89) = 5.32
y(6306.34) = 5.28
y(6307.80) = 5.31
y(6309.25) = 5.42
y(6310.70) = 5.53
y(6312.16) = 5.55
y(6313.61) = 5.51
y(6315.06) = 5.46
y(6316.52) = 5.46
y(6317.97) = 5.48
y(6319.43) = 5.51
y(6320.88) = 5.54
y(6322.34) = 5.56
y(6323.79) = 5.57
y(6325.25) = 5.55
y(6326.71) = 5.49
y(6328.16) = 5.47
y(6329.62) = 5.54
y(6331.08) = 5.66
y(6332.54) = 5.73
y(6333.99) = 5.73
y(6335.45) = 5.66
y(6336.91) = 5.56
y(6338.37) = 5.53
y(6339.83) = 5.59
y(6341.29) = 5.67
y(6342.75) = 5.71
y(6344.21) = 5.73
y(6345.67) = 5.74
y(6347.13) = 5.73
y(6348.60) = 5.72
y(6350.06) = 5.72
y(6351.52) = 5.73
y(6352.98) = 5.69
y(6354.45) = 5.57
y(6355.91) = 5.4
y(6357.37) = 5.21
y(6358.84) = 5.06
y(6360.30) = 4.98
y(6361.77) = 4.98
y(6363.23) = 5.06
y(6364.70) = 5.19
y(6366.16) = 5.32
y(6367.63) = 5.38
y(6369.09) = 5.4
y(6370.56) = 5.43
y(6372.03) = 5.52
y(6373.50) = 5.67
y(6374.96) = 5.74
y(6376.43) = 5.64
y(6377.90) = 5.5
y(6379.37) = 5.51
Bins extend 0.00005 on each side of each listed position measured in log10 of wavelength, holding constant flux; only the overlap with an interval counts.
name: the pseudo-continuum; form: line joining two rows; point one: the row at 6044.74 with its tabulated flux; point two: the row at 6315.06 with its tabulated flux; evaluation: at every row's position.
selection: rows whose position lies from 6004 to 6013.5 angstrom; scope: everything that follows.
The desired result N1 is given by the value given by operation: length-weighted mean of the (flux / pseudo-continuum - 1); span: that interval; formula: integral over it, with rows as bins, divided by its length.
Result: -0.0586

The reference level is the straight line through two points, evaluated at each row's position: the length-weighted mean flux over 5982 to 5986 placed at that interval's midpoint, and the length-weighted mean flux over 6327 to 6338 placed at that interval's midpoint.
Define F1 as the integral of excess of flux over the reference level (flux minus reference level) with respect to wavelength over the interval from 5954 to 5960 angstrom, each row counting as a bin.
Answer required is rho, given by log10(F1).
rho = 0.09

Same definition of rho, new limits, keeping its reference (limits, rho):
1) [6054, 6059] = 0.29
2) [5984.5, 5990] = 0.08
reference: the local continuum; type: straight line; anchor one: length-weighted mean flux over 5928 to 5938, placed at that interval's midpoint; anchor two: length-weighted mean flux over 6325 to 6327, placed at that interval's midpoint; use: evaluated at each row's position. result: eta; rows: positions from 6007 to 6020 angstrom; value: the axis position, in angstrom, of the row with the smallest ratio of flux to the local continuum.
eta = 6019.74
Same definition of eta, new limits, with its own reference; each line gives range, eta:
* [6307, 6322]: 6307.80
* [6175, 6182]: 6175.58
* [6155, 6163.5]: 6162.79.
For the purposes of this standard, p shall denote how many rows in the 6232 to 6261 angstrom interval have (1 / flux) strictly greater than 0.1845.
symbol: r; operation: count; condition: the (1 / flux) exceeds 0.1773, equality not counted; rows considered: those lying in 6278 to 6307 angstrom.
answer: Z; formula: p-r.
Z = 0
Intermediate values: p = 17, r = 17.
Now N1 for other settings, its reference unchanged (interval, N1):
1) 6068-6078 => 0.0050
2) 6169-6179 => -0.0600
